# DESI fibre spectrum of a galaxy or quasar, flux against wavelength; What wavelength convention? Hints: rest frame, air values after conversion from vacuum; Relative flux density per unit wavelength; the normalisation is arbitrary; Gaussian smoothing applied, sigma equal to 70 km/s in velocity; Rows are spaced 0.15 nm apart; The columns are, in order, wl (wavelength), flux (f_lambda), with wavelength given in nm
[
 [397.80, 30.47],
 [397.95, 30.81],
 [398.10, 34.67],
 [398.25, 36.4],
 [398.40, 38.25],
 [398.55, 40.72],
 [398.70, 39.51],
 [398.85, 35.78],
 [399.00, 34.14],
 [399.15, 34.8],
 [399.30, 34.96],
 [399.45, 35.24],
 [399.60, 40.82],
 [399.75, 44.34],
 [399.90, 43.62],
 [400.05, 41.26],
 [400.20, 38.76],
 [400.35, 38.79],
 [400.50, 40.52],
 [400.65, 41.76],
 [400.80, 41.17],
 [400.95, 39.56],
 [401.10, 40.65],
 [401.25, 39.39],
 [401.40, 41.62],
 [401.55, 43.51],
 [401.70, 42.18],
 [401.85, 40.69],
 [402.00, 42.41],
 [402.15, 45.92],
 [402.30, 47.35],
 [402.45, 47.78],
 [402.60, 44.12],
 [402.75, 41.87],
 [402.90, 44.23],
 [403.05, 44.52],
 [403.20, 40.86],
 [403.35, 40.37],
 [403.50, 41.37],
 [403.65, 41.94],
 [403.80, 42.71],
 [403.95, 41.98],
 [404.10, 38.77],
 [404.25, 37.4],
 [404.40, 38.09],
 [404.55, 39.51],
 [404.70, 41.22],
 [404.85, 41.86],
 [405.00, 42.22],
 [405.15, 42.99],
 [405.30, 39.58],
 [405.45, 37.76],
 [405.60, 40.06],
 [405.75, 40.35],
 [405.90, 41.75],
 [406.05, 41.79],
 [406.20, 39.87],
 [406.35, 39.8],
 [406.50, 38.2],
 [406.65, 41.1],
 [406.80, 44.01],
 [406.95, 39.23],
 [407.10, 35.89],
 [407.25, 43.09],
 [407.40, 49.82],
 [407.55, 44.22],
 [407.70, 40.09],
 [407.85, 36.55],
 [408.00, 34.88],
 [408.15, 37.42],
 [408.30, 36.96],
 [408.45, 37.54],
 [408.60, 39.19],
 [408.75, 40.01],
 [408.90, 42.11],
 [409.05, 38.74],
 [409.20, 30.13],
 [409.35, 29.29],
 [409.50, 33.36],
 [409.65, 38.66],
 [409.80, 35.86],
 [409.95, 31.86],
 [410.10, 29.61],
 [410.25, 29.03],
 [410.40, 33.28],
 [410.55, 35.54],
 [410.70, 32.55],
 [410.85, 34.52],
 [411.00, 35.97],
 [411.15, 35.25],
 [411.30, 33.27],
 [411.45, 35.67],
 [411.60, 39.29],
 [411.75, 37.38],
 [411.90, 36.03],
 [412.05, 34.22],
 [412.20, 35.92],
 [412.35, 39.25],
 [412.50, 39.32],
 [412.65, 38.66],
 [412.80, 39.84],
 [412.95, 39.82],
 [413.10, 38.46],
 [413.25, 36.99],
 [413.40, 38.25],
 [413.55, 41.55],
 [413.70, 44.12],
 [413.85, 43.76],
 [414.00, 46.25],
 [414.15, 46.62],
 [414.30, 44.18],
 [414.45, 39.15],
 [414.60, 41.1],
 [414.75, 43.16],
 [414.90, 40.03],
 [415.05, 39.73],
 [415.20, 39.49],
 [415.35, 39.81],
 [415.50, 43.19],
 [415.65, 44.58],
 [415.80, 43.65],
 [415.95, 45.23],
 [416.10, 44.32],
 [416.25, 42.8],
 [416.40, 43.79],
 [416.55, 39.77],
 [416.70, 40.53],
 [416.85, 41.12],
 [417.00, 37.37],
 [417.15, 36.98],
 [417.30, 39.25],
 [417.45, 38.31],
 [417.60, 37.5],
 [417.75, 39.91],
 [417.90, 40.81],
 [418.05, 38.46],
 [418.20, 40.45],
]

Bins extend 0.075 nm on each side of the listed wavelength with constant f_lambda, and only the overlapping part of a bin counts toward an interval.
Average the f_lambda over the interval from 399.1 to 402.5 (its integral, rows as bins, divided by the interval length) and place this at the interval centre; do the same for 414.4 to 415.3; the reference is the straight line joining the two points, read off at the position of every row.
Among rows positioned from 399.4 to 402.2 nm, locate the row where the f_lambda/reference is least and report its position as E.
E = 399.45 nm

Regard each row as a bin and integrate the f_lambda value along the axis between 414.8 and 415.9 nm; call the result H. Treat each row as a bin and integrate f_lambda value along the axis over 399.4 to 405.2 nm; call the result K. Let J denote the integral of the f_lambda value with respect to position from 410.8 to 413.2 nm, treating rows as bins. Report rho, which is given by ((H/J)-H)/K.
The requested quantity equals -0.2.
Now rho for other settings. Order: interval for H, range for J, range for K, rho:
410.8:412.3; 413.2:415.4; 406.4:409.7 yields -0.4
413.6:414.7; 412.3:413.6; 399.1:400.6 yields -0.8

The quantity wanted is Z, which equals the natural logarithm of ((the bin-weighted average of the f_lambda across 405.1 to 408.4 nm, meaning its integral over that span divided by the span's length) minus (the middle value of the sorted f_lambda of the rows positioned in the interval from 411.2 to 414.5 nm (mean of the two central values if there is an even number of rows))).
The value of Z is 0.00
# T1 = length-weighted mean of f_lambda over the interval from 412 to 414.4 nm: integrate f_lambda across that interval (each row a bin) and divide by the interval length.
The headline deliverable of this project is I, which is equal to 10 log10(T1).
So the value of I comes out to 16.1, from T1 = 40.5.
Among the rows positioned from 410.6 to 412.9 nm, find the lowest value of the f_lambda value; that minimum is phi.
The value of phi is 32.55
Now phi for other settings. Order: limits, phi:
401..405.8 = 37.4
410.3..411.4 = 32.55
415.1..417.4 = 36.98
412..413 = 34.22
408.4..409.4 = 29.29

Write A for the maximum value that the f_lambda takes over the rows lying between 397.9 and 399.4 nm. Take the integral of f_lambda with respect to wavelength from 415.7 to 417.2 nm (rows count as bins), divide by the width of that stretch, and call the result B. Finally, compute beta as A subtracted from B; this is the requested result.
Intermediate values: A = 40.72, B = 42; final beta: 1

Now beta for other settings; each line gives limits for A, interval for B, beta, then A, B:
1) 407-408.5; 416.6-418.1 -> -11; 49.82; 39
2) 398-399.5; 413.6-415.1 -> 2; 40.72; 43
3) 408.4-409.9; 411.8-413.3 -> -4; 42.11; 38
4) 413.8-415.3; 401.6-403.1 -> -3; 46.62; 44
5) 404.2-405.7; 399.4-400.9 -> -2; 42.99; 41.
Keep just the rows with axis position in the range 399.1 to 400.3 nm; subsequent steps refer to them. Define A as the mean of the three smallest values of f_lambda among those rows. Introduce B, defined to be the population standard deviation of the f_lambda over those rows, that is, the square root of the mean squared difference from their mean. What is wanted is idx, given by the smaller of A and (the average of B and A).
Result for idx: 19.3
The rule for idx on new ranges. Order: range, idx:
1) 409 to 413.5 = 16.3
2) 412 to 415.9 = 19.4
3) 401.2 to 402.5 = 21.7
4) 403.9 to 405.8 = 19.8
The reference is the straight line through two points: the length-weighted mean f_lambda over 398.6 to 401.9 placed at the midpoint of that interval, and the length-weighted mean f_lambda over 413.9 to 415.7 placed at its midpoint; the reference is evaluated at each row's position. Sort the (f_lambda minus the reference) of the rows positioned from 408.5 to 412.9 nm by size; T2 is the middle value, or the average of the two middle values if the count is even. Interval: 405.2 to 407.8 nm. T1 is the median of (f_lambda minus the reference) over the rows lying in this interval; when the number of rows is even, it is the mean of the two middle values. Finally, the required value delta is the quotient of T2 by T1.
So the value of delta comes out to 10.3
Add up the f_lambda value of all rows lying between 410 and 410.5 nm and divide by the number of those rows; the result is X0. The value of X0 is 31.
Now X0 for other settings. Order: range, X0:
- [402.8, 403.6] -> 42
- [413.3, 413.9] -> 42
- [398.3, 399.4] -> 37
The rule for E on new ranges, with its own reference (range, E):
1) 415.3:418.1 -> 417.15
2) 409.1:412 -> 410.25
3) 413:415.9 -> 413.25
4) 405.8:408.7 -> 408.00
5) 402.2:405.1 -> 404.25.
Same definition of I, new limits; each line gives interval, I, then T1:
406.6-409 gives 16.0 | 40.1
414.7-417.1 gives 16.2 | 41.7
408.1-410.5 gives 15.5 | 35.2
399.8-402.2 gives 16.2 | 41.3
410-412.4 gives 15.4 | 34.7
